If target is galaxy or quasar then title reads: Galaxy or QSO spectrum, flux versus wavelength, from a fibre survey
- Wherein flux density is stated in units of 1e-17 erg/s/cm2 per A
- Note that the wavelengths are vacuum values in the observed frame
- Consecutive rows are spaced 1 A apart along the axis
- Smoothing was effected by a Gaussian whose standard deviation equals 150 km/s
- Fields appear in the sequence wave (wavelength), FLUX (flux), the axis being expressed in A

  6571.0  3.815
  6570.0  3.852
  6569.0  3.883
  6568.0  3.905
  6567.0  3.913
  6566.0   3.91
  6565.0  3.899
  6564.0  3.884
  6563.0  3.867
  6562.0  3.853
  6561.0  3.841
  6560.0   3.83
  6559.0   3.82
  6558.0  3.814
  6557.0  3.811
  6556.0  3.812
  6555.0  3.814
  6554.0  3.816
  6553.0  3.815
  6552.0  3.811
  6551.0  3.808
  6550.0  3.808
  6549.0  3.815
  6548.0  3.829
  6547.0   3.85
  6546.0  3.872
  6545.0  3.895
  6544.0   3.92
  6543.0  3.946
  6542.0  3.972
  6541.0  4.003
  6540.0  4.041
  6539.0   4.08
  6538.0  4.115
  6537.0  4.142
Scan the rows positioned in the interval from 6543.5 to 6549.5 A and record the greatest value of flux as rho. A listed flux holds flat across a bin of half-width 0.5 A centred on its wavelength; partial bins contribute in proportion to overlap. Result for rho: 3.92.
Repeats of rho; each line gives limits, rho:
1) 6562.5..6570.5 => 3.913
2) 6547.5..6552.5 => 3.829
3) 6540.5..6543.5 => 4.003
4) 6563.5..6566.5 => 3.91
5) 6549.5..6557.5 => 3.816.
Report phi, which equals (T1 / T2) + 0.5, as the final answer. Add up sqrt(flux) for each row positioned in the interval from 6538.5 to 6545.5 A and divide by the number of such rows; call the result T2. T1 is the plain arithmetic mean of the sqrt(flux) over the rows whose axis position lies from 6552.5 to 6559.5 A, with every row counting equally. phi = 1.48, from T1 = 1.95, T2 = 1.99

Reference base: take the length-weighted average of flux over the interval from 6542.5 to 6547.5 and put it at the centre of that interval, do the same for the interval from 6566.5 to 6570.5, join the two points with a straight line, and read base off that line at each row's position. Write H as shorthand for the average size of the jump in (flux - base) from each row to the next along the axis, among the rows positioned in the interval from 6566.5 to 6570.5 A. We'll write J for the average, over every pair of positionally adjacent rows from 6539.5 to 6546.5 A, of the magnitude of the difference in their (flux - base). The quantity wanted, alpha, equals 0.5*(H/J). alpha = 0.4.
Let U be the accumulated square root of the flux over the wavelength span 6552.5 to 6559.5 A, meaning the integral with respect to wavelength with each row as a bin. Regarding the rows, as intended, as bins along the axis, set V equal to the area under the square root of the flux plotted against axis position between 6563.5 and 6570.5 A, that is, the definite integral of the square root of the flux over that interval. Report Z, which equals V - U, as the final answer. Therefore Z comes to 0.14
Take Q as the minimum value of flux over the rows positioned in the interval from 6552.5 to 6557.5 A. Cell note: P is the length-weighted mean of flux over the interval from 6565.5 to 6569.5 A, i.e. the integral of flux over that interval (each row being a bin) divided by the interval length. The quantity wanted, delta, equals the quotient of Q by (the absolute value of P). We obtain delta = 0.98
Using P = 3.90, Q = 3.811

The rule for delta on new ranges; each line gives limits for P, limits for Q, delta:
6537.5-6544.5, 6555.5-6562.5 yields 0.95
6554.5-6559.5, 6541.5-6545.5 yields 1.02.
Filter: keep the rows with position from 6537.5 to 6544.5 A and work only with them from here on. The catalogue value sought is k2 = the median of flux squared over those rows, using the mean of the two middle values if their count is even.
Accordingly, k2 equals 16.0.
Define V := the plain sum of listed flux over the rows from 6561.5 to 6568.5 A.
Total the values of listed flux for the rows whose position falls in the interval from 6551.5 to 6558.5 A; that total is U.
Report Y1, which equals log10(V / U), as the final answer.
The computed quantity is 0.009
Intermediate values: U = 26.7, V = 27.2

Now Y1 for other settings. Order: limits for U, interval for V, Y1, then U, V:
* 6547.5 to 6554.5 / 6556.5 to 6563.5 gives 0.002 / 26.7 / 26.8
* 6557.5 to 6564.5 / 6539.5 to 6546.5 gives 0.012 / 26.9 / 27.6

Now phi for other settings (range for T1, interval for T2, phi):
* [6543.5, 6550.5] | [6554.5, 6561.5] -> 1.50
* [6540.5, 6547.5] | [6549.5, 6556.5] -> 1.51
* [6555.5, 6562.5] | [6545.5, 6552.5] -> 1.50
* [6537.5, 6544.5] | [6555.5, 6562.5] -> 1.52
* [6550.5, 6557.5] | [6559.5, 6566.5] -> 1.49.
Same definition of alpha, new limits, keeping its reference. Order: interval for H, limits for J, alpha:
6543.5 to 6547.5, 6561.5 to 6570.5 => 0.8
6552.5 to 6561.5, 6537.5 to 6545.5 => 0.1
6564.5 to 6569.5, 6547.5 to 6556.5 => 1.3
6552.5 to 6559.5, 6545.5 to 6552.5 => 0.1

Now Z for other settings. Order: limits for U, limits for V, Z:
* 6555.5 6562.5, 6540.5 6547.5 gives 0.17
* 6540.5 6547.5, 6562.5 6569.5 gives -0.05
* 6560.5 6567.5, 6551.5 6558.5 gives -0.12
